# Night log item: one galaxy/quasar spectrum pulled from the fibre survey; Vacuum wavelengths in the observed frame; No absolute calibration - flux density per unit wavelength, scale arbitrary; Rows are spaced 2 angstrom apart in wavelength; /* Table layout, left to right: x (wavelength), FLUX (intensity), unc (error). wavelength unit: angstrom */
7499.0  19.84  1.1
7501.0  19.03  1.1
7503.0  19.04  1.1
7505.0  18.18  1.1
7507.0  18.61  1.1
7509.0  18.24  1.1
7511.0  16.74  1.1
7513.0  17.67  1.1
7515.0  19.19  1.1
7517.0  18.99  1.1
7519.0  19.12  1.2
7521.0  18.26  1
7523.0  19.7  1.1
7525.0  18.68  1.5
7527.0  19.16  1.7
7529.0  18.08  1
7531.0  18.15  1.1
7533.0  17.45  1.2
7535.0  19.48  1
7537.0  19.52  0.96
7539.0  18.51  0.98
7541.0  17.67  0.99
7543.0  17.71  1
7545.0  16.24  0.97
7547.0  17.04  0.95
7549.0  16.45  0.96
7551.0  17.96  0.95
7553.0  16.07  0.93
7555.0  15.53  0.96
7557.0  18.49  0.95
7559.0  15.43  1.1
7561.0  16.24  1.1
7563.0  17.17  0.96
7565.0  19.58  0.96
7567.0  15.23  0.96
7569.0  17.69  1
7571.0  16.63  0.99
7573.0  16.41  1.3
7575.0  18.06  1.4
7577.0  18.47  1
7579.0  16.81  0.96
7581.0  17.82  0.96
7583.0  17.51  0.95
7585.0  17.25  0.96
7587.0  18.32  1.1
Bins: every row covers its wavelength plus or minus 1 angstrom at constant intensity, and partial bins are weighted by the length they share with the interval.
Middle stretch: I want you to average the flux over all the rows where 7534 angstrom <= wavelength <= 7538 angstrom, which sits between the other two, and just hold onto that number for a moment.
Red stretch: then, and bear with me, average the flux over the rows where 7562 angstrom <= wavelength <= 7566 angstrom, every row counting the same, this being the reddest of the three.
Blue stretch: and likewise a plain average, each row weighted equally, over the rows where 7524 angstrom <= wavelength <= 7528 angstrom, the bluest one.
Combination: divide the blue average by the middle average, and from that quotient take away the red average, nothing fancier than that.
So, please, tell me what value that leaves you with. -17.4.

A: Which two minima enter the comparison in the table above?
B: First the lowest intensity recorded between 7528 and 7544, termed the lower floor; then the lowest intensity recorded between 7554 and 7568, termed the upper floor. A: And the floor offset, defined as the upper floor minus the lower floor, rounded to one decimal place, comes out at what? -2.2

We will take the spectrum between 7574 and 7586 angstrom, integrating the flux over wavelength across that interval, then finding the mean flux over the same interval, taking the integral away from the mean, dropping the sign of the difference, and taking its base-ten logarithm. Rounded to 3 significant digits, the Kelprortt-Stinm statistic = 2.29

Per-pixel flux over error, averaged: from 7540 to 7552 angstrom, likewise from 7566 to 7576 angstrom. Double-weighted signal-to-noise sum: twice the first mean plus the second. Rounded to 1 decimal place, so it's 50.6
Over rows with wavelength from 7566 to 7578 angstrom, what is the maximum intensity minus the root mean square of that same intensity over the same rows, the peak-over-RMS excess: 1.4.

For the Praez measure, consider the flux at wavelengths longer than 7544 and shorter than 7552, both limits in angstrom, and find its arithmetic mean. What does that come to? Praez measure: 16.9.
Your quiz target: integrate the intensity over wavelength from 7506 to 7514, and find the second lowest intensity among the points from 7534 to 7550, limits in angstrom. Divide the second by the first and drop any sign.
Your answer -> 0.115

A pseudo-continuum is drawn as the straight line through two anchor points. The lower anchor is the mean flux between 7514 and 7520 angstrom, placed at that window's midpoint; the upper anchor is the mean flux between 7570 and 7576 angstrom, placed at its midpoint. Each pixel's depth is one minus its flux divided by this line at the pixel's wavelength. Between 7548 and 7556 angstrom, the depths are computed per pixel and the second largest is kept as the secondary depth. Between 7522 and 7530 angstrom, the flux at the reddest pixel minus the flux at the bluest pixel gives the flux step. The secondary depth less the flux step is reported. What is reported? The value 1.7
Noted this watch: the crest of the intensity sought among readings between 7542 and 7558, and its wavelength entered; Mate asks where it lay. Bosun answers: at 7557.0 angstrom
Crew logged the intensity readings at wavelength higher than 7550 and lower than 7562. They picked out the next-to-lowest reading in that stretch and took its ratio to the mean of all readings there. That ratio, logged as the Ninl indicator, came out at 0.934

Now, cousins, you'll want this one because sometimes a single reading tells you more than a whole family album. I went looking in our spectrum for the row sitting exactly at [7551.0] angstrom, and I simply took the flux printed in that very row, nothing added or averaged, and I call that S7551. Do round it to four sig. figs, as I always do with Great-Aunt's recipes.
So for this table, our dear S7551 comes 17.96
